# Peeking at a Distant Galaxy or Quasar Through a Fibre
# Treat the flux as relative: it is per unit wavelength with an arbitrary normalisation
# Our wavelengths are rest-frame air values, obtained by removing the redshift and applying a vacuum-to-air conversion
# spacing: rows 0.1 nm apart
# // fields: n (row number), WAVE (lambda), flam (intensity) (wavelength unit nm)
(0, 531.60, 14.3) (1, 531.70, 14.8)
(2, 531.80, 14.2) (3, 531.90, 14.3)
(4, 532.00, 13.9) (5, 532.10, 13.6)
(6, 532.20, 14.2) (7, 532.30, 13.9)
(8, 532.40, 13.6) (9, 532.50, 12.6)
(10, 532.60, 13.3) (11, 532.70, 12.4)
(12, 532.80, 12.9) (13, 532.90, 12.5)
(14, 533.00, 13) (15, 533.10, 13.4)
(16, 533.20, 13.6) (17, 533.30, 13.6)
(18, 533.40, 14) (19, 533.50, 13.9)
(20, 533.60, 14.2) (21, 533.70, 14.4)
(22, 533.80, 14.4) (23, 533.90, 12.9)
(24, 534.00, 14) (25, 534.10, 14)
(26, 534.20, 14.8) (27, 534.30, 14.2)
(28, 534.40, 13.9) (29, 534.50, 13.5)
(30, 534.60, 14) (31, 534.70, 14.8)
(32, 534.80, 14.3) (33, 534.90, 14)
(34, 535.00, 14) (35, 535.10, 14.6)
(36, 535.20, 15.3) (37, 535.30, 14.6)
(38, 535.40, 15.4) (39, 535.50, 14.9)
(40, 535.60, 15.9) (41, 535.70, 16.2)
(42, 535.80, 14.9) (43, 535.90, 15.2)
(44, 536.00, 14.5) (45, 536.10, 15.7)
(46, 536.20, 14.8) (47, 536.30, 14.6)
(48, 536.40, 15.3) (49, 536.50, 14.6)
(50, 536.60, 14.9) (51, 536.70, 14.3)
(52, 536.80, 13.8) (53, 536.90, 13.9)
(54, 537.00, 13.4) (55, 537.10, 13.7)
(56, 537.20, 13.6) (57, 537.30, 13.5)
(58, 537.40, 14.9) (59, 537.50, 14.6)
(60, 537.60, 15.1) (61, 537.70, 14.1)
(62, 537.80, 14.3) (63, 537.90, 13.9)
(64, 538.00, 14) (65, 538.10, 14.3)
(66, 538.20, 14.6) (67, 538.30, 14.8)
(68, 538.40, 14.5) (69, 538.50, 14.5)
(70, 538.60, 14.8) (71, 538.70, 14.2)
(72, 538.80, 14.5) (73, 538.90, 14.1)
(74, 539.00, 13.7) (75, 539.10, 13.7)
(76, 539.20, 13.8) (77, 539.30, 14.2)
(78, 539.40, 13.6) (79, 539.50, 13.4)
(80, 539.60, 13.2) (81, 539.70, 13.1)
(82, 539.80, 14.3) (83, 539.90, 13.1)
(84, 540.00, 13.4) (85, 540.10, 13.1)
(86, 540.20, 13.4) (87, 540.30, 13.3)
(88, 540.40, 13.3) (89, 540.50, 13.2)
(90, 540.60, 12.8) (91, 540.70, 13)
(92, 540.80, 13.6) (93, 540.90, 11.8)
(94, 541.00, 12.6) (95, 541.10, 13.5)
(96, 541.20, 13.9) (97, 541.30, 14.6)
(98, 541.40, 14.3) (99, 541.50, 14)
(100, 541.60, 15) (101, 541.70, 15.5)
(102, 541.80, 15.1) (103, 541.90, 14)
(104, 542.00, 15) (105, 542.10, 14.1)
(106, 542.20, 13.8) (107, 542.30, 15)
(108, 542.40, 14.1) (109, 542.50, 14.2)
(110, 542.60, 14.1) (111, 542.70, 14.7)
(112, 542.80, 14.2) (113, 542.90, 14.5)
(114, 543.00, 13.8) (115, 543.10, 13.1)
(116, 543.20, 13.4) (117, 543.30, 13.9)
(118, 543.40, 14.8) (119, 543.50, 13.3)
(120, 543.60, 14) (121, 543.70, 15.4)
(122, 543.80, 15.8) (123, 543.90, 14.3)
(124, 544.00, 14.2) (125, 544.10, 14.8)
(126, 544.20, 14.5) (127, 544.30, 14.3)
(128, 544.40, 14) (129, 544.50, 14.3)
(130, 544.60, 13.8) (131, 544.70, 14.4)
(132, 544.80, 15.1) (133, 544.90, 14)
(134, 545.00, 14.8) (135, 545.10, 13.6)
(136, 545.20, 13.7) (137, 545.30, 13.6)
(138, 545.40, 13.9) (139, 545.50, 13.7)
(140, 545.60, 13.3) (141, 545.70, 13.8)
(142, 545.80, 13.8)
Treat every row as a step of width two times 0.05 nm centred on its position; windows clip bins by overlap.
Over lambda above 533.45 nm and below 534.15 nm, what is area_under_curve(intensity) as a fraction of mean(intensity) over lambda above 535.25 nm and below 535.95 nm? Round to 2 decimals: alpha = 0.64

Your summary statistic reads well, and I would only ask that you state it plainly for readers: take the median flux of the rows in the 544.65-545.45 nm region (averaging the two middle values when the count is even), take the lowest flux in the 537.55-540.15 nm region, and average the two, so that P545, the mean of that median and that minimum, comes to 13.5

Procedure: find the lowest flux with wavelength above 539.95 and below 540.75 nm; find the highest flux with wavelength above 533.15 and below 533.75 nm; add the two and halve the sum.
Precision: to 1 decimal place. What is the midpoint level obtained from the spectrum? 13.6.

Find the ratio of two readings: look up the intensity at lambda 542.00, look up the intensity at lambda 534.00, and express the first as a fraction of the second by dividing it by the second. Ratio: 1.07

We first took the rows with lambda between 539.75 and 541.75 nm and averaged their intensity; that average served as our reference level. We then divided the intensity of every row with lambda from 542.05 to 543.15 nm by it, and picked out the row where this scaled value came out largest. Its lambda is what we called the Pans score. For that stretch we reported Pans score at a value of 542.30 nm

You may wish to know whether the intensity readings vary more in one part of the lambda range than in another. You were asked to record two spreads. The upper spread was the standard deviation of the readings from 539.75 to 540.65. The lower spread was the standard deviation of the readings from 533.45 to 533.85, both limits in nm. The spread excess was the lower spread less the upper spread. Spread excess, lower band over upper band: -0.18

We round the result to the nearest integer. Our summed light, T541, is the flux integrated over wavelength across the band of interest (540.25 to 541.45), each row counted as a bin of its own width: 16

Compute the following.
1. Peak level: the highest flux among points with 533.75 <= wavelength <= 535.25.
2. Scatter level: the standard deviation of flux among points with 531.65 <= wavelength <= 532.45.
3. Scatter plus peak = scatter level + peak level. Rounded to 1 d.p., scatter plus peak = 15.7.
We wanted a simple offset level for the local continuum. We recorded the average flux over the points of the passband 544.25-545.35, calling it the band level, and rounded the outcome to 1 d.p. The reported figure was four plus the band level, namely 18.1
